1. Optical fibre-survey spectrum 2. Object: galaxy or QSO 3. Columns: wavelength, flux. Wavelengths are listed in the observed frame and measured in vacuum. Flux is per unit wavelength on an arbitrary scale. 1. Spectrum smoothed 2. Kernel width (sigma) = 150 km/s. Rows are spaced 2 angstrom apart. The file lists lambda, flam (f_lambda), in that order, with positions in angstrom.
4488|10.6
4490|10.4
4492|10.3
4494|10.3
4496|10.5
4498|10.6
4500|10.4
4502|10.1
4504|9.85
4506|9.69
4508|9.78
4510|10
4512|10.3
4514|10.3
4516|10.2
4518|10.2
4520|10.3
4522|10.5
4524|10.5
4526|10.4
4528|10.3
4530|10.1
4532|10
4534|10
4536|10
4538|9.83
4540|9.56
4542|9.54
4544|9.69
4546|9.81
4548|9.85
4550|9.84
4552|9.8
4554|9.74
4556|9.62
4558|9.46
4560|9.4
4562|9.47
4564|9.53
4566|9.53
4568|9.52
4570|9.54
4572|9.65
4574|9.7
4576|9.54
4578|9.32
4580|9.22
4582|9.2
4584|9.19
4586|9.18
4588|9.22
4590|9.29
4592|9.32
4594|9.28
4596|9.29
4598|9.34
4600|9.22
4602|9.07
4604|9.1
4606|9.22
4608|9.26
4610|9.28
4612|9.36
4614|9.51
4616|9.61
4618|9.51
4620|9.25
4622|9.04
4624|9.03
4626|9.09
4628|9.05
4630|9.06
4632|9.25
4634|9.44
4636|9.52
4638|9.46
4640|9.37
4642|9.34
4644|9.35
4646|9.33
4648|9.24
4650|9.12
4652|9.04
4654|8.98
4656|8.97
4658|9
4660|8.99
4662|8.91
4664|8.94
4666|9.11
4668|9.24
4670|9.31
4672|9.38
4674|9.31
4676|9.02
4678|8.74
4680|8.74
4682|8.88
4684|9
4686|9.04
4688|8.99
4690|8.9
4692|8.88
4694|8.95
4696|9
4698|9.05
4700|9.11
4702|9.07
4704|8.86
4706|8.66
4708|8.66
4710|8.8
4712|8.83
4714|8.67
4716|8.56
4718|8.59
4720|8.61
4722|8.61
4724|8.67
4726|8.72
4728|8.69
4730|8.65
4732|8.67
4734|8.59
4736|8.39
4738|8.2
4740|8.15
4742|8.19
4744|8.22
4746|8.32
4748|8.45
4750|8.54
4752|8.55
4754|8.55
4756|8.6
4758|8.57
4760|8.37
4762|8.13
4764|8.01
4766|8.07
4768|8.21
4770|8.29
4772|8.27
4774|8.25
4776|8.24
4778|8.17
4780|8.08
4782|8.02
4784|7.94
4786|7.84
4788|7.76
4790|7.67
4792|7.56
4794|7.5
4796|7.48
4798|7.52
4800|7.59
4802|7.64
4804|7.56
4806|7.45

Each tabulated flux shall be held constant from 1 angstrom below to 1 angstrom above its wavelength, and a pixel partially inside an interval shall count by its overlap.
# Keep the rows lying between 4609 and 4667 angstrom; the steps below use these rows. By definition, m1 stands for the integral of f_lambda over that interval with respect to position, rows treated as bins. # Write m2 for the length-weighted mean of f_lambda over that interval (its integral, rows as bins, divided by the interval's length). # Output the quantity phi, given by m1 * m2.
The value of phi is 4922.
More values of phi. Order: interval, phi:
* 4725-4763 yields 2713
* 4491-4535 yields 4587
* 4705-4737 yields 2393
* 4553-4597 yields 3903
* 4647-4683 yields 2949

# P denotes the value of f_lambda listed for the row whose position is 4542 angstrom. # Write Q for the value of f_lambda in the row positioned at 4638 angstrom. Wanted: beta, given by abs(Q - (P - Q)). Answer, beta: 9.4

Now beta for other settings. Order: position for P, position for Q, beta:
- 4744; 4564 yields 10.8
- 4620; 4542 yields 9.8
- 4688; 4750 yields 8.1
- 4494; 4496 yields 10.7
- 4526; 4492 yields 10.2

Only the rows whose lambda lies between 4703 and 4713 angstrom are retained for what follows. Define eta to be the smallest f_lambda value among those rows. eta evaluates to 8.66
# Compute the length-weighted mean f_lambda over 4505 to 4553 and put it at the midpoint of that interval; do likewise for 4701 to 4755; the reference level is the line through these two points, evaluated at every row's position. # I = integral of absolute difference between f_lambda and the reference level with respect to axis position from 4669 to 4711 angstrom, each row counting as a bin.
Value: 7.2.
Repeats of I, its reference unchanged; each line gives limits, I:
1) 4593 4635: 9.0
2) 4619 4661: 6.7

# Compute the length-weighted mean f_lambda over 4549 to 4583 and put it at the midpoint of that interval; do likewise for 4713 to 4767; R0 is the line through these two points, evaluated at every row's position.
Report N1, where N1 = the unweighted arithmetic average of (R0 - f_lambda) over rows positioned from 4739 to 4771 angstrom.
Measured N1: 0.04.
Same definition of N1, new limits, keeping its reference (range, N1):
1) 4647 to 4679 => -0.15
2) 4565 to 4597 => 0.07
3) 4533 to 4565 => -0.06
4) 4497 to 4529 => -0.35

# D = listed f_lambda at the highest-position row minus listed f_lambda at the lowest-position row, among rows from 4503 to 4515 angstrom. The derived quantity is 0.45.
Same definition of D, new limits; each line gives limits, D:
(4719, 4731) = 0.04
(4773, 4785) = -0.31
